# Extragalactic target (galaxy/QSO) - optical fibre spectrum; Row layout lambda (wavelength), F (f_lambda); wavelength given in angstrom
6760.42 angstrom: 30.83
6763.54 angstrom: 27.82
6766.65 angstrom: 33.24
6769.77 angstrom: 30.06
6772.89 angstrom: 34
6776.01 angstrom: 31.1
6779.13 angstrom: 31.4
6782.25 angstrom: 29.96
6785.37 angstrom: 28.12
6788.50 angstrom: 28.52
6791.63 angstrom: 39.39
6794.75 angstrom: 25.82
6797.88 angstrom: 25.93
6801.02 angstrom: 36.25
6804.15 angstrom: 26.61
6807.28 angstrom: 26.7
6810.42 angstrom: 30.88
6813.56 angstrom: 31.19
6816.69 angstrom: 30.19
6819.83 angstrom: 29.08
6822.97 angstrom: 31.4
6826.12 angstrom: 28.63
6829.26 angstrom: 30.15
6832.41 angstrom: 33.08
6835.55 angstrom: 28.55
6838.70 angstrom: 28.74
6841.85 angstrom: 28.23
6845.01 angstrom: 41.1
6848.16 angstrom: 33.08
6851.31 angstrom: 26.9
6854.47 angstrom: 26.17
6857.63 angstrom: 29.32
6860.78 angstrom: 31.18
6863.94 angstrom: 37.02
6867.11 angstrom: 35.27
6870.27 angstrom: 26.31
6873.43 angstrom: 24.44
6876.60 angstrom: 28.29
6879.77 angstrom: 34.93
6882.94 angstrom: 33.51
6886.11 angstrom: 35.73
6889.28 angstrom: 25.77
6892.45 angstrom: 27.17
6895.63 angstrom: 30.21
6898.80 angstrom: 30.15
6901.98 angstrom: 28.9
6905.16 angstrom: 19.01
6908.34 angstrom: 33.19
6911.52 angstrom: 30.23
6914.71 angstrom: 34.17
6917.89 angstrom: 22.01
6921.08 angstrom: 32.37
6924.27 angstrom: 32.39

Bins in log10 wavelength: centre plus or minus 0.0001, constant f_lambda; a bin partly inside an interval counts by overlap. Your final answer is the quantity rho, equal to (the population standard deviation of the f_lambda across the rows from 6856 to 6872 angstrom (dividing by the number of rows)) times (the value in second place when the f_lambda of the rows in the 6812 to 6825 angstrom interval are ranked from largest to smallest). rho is 122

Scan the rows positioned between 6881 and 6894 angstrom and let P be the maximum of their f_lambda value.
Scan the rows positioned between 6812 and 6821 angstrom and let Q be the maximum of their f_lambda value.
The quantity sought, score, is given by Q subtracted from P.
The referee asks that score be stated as 4.5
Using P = 35.73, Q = 31.19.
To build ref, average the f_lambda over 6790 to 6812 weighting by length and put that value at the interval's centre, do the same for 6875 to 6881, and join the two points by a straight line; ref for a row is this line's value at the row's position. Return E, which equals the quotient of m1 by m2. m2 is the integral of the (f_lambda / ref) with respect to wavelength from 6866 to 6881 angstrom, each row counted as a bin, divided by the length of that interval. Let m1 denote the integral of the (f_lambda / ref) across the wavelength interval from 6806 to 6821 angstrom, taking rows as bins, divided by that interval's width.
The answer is 1.03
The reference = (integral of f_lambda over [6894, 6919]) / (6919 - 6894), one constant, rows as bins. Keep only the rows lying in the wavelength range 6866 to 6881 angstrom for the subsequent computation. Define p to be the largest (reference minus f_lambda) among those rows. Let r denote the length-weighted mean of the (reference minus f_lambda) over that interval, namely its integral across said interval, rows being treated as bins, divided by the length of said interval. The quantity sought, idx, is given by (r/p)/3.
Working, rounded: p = 4.2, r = -1.0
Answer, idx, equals -0.1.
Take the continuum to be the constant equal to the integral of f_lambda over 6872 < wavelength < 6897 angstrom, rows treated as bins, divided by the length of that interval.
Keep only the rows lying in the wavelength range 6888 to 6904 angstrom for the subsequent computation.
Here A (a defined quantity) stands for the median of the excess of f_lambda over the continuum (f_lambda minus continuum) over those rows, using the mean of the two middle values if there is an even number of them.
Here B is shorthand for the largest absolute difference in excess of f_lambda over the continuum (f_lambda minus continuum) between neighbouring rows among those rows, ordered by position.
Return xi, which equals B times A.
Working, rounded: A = -1.1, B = 3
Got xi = -3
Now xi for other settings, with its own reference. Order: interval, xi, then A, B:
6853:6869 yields 7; 1.1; 6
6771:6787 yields 3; 1.1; 3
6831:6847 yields -17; -1.3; 13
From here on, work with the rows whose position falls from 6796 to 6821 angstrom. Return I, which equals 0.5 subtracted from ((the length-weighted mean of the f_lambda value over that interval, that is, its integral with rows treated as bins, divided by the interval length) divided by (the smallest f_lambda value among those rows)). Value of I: 0.64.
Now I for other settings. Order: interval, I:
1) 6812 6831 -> 0.55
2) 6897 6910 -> 0.97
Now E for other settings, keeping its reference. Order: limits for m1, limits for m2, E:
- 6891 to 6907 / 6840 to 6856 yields 0.85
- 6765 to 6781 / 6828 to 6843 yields 1.10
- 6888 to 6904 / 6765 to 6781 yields 0.83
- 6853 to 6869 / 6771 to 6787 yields 0.99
